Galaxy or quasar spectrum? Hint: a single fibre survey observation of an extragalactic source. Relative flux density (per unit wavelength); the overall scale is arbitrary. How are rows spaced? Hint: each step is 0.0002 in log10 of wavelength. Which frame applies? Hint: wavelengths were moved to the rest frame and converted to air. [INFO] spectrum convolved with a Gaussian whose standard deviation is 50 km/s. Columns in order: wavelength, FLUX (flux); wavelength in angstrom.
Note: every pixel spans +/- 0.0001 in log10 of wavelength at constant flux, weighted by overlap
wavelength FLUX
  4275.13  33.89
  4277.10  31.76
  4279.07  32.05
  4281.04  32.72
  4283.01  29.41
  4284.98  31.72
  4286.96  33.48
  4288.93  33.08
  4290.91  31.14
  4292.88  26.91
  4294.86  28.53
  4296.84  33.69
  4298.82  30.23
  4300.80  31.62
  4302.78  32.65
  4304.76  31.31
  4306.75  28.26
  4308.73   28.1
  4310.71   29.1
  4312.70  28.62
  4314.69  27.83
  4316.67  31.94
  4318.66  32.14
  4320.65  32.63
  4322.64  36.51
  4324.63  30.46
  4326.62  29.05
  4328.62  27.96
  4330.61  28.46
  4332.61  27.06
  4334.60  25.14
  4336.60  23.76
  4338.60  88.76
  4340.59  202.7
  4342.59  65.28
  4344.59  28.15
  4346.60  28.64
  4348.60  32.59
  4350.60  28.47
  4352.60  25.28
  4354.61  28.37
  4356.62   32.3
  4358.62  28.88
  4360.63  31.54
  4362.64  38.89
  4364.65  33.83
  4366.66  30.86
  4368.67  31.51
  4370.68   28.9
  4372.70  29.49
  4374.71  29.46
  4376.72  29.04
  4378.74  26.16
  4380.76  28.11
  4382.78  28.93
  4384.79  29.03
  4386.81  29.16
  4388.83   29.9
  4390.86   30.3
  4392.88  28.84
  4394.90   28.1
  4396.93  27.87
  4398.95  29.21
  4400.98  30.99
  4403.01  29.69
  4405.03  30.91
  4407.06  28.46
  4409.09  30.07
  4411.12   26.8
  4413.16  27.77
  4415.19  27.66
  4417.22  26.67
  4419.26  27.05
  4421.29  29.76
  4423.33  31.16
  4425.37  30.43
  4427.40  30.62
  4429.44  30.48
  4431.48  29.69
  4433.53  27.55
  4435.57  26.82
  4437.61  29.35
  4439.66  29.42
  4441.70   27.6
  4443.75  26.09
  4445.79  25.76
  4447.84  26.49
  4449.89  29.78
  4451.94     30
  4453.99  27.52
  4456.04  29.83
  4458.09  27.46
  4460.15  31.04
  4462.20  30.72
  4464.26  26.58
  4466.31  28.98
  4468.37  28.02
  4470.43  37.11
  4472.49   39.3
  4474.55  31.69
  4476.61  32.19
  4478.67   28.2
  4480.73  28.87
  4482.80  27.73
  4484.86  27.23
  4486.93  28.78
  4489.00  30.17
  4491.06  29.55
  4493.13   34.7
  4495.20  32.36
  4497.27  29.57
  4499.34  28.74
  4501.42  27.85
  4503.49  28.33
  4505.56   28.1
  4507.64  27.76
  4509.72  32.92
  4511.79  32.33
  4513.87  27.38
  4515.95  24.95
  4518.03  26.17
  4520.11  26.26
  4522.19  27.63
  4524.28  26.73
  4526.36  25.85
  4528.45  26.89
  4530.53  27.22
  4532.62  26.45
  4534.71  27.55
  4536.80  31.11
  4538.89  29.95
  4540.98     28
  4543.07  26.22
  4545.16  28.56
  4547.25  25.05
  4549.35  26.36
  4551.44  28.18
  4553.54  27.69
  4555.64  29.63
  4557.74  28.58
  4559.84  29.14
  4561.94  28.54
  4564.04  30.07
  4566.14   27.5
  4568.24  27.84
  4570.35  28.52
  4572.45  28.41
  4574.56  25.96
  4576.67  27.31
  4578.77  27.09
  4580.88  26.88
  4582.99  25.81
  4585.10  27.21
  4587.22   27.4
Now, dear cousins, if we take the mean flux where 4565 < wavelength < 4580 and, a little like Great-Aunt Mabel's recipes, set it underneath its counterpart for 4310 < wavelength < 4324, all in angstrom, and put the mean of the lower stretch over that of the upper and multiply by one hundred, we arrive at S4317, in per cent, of 114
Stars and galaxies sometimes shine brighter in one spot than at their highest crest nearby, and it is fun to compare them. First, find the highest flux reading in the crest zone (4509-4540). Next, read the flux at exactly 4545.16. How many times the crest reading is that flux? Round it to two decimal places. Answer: 0.87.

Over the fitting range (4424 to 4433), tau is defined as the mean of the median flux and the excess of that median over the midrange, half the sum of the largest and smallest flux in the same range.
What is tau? 15.4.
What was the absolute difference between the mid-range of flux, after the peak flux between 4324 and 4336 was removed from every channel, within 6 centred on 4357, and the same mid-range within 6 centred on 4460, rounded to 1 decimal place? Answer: 1.1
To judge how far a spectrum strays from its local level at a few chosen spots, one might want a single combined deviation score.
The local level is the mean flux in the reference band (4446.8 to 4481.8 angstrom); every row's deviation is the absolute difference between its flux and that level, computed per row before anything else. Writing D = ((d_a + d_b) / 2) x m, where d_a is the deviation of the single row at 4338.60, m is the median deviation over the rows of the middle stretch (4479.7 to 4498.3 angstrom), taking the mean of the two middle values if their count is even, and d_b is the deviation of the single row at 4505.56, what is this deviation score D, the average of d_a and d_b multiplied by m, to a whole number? 44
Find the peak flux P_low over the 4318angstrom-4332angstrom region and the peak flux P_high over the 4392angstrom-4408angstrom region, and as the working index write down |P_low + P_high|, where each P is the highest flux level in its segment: 67.5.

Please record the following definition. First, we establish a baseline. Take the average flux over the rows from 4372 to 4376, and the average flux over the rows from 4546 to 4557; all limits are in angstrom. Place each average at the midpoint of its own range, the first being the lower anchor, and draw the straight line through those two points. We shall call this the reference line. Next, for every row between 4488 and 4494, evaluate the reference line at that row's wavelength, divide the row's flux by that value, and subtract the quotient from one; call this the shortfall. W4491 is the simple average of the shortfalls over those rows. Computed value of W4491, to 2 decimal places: -0.12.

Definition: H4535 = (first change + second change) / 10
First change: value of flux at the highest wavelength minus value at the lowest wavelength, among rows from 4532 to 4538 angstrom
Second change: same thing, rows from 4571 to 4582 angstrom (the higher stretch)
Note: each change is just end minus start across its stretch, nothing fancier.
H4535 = 0.3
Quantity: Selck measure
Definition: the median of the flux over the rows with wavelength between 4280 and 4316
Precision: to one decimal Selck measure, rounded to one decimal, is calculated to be 30.7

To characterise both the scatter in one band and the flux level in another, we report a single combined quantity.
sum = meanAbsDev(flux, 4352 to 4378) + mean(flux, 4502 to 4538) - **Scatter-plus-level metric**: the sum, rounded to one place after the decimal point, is 30.2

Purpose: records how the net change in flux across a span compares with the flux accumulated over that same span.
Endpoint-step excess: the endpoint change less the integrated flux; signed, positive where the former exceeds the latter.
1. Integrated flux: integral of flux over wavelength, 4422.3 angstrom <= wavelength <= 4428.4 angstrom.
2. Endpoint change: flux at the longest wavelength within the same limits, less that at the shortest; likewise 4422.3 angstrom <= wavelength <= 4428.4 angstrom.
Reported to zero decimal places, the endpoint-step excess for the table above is -188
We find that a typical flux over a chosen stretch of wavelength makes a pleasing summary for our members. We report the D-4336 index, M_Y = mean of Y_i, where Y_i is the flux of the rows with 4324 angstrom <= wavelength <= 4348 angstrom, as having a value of 50.5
